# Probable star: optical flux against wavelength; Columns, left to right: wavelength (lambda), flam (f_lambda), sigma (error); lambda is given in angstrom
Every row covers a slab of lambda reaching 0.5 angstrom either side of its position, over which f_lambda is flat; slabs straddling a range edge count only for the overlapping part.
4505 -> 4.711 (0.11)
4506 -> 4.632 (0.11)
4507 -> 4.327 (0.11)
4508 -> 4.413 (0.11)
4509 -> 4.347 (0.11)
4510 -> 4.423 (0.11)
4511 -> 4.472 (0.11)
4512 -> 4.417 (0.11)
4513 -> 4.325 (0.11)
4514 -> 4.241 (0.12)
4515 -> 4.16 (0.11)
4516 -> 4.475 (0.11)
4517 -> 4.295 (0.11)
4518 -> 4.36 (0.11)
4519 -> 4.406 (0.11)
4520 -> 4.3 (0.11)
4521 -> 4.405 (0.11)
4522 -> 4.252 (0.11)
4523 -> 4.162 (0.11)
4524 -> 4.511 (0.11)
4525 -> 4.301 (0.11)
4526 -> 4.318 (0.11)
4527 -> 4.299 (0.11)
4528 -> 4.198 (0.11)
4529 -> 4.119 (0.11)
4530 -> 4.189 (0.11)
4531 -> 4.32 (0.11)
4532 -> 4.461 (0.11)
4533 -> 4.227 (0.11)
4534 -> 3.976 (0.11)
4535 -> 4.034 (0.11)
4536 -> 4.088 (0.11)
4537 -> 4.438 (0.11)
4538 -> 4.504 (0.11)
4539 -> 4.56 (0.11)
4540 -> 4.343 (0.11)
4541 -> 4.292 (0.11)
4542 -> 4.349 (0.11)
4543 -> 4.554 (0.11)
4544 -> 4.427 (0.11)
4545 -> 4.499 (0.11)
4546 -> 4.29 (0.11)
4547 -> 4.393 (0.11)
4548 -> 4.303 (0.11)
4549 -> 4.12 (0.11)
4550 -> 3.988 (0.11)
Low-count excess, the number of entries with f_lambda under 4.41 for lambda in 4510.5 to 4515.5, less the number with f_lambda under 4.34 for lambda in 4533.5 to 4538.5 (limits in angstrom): 0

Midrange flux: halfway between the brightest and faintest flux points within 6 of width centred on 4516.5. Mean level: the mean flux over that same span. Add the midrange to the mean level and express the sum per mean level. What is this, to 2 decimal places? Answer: 2.00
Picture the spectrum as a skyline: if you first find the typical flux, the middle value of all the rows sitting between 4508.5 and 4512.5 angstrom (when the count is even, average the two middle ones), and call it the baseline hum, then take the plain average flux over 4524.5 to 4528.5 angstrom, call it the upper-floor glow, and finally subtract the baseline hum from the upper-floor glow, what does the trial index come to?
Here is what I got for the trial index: -0.14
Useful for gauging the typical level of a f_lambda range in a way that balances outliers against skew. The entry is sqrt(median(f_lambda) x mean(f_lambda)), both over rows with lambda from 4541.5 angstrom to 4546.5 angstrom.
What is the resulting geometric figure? 4.43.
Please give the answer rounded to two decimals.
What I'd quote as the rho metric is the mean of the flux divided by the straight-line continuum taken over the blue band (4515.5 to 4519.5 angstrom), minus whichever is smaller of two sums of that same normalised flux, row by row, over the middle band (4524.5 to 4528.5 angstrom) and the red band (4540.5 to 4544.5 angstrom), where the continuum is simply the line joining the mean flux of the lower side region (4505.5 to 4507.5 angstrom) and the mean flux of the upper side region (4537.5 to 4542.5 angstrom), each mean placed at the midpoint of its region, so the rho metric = -2.87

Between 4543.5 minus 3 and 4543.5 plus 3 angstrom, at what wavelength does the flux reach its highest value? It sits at 4543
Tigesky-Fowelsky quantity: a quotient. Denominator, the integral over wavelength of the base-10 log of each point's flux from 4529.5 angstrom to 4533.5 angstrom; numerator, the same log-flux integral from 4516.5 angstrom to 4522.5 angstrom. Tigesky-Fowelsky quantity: 1.5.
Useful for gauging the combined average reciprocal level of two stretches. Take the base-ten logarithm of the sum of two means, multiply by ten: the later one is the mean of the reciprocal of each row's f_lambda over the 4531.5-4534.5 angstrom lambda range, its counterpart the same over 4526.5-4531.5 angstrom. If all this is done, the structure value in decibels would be -3.24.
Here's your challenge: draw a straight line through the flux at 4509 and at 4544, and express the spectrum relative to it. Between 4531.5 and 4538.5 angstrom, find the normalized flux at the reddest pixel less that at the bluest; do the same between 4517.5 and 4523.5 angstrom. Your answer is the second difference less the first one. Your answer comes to -0.054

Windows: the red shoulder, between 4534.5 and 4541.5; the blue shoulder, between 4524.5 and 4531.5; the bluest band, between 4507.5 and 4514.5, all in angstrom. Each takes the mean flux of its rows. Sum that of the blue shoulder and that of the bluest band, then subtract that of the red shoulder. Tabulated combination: 4.30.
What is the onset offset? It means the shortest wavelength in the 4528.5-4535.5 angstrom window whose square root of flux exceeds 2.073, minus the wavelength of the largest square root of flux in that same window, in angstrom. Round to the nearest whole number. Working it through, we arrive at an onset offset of -1 angstrom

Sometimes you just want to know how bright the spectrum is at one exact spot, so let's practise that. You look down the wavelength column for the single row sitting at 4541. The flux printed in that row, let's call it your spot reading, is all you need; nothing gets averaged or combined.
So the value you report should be 4.292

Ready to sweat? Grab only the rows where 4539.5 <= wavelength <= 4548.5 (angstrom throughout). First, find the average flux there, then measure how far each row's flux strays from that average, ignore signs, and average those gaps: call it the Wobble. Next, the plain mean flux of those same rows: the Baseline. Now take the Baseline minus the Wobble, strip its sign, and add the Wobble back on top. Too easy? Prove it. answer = 4.38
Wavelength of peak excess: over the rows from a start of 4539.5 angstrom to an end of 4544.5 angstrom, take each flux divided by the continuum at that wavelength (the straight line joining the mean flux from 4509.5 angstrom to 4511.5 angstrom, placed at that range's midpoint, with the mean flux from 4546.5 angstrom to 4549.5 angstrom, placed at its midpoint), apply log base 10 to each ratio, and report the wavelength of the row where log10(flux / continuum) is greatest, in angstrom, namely 4543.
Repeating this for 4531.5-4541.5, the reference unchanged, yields 4539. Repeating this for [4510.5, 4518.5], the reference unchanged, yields 4516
